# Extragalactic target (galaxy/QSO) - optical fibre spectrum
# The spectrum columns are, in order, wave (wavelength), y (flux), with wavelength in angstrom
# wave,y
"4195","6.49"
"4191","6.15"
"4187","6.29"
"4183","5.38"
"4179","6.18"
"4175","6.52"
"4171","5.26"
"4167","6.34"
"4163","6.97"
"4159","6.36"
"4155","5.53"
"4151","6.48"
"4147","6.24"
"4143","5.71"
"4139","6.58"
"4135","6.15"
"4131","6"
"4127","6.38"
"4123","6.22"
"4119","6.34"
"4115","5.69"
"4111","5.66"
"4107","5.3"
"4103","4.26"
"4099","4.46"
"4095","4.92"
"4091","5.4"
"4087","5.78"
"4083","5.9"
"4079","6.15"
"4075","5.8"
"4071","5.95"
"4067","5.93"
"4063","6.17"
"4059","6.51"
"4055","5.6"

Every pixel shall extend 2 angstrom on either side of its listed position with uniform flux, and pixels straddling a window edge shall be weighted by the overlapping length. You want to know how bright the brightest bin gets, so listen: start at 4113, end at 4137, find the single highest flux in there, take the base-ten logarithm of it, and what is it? 0.805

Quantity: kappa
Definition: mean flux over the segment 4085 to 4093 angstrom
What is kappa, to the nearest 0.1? 5.6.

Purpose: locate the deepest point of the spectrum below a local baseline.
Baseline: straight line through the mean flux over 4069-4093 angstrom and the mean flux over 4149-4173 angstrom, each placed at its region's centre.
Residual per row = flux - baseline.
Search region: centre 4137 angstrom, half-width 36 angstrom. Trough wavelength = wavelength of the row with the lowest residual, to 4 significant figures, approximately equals 4103 angstrom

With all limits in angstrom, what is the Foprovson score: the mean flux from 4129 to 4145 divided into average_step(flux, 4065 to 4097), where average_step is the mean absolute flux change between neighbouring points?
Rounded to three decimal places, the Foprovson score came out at 0.041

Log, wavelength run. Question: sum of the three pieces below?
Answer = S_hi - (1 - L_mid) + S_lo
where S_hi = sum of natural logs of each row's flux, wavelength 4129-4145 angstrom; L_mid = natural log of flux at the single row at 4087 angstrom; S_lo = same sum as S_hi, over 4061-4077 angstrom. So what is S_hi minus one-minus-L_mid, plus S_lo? 15.13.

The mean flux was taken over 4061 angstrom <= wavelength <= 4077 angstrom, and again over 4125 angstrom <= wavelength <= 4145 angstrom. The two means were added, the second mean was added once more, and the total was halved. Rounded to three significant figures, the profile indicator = 9.15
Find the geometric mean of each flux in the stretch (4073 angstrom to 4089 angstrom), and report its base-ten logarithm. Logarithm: 0.77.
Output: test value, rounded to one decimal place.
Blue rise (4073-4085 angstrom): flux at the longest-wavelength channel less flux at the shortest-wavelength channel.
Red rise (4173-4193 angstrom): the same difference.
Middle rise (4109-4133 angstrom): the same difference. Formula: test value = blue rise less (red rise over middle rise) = 1.2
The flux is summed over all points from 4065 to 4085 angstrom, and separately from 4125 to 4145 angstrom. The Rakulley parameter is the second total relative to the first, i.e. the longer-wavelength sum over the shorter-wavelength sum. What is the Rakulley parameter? 1.04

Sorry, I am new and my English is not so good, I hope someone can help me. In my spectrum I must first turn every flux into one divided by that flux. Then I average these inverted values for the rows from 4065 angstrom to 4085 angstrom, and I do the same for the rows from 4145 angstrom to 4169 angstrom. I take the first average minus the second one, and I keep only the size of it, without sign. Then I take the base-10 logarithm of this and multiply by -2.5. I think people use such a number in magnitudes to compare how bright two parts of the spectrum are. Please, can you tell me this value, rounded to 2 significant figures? 5.1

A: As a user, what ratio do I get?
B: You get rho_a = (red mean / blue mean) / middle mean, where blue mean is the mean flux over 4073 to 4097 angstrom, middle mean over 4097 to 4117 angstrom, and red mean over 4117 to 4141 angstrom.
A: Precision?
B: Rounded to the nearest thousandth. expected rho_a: 0.219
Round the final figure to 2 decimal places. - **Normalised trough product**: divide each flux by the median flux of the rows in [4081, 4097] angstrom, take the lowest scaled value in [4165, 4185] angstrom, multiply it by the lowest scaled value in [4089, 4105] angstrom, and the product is 0.72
